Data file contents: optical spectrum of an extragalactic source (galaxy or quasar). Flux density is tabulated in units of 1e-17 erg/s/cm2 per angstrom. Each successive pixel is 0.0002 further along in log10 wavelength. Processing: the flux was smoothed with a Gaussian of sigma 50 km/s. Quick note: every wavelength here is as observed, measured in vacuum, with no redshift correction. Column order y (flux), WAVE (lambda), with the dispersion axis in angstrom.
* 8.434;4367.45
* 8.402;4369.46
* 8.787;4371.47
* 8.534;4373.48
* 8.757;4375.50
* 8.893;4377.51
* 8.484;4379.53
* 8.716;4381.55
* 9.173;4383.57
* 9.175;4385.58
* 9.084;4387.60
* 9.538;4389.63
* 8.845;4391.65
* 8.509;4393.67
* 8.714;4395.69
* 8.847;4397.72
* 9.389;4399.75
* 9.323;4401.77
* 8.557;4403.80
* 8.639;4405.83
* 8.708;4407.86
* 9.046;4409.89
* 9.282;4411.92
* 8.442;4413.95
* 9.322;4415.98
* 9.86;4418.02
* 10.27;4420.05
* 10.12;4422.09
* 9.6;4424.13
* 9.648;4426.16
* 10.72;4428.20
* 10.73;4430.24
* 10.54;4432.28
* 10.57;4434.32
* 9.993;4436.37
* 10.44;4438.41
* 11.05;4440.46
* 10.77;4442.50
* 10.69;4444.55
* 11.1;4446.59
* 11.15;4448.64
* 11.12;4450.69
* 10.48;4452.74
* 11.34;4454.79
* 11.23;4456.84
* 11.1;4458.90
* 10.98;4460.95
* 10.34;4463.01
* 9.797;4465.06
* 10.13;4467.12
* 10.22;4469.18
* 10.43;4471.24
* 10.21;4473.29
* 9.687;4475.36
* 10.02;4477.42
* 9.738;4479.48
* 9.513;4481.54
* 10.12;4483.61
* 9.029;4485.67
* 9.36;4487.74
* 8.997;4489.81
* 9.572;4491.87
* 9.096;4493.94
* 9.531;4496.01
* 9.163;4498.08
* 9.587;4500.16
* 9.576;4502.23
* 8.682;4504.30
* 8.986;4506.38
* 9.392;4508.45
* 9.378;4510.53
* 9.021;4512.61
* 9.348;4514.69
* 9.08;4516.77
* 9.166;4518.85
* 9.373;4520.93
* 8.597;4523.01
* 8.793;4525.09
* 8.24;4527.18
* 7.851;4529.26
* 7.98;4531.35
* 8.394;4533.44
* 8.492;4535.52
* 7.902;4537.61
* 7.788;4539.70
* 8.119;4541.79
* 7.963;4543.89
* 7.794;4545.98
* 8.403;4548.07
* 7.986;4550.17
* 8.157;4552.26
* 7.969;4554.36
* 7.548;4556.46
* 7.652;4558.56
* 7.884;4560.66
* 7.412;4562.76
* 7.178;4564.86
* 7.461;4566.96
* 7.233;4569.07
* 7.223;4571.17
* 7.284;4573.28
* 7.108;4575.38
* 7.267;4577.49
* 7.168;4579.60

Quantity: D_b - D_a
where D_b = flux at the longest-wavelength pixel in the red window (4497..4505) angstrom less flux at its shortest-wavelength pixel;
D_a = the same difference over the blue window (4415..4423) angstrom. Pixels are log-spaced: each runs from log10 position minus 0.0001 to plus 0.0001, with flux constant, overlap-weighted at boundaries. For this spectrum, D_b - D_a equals -1.3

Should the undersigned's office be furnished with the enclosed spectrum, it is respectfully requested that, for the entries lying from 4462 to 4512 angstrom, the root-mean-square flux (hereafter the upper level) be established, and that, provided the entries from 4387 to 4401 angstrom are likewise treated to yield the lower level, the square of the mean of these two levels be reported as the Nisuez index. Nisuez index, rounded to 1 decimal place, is 86.6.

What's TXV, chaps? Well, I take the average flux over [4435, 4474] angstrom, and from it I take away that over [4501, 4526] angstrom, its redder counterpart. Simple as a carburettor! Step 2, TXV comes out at 1.5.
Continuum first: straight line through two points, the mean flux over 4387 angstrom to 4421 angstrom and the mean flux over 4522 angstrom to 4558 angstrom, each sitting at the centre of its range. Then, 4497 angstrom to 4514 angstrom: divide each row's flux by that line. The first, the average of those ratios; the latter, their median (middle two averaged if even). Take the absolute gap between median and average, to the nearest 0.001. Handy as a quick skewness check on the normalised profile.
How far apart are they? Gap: 0.005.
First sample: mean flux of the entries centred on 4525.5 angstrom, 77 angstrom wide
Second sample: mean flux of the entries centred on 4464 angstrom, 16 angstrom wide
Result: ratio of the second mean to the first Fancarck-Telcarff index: 1.2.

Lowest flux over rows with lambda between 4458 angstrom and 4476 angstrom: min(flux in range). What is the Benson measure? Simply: 9.687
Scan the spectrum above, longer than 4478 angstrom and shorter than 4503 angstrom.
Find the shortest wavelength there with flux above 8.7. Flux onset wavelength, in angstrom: 4479.48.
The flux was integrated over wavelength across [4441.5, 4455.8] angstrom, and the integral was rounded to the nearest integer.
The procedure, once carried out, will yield 157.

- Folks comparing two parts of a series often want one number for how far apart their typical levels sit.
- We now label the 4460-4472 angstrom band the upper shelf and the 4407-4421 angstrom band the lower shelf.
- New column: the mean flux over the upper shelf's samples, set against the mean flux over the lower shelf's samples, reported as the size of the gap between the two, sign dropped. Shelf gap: 1.0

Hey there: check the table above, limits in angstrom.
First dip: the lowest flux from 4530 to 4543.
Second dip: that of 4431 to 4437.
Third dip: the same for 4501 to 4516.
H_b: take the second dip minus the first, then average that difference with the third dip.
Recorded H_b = 5.44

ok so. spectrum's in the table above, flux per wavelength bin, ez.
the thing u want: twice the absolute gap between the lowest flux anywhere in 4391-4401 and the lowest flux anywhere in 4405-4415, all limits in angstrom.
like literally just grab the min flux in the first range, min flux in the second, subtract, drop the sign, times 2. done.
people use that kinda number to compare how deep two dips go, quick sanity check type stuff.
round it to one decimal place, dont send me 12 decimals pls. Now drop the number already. 0.1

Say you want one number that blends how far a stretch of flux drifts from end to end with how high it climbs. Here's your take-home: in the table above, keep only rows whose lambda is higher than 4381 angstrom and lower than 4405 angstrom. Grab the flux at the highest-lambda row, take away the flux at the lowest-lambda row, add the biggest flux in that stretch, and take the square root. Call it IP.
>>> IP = 3.1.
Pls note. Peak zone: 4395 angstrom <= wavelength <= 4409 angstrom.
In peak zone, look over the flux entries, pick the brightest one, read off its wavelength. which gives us 4399.75 angstrom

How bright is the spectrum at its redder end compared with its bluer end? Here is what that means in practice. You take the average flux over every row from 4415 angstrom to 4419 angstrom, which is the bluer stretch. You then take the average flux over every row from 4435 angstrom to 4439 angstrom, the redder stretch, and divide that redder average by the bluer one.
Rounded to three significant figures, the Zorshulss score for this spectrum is 1.07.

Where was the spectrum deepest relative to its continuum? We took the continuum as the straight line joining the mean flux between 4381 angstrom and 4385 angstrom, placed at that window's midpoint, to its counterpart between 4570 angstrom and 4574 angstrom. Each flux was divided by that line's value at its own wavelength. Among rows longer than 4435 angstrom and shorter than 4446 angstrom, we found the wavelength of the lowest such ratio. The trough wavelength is 4436.37 angstrom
